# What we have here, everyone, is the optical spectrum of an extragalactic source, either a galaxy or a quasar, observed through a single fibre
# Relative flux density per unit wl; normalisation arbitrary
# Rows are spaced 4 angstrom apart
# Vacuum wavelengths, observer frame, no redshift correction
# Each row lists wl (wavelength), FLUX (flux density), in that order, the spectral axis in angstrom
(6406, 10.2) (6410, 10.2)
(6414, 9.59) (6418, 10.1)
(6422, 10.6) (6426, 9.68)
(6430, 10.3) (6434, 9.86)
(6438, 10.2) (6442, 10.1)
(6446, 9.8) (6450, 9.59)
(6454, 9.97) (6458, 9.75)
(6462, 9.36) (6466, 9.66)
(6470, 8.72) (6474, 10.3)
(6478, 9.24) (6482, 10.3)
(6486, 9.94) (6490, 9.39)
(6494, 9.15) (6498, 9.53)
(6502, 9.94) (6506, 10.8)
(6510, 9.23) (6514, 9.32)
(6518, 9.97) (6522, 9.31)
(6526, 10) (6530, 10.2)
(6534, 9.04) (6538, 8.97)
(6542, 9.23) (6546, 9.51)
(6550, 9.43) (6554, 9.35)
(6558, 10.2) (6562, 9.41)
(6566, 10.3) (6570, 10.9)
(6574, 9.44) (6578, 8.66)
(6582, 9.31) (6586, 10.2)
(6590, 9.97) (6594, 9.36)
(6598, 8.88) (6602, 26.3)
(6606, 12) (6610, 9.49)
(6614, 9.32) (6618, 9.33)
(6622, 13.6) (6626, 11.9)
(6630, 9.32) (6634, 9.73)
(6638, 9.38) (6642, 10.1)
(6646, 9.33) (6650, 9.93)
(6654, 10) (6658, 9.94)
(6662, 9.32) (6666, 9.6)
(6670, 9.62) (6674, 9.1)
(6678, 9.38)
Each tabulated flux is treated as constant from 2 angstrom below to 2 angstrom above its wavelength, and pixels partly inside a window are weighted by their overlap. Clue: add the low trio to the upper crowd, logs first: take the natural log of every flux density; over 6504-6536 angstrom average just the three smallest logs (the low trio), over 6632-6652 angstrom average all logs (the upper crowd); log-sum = 4.49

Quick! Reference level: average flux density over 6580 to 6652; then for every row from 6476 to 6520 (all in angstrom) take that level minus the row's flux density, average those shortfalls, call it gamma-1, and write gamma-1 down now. 1.26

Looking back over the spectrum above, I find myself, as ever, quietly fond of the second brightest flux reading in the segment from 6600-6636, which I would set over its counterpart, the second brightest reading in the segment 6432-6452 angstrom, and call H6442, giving 1.347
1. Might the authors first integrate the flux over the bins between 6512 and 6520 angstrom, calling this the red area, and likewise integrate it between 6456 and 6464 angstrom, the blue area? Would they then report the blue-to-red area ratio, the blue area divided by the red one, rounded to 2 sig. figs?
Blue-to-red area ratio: 0.99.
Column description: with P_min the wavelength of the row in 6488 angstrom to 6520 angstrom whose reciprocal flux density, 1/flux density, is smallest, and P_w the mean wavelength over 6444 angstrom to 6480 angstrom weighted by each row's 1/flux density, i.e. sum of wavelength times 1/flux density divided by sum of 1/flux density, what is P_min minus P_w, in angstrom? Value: 43.9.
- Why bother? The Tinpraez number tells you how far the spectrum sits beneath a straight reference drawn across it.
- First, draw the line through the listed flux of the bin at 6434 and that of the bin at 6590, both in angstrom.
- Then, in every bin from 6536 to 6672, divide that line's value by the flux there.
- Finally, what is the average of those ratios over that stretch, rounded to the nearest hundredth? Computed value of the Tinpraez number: 1.00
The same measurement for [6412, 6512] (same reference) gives 1.01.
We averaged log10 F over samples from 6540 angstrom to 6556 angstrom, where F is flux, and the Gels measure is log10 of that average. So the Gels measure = -0.012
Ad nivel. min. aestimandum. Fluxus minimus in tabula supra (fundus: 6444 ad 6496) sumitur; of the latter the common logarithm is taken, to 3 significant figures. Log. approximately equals 0.941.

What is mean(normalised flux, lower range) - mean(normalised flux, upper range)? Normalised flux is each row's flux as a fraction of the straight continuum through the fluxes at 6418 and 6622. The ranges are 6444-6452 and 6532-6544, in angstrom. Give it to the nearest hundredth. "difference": 0.17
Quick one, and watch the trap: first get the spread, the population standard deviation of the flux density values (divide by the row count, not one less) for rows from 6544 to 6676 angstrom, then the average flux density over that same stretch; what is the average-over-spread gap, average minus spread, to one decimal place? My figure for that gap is 7.4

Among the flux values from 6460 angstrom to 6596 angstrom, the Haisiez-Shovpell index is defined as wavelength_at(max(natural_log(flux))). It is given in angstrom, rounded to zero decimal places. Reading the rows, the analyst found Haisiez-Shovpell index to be 6570 angstrom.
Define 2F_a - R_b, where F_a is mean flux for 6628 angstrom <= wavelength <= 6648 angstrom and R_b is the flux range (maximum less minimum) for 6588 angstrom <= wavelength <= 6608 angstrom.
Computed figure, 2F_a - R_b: 1.7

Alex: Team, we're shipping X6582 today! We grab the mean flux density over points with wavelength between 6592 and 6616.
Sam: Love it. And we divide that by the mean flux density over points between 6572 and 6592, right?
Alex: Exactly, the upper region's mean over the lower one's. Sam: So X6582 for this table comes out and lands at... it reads 1.32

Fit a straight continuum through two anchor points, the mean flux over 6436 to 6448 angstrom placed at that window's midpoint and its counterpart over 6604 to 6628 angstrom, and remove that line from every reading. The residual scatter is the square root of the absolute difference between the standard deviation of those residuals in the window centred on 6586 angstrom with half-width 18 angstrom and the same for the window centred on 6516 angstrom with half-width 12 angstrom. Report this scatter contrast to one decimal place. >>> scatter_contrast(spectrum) 2.2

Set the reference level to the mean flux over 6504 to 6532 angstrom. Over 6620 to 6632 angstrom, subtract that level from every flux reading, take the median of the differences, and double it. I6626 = 4.1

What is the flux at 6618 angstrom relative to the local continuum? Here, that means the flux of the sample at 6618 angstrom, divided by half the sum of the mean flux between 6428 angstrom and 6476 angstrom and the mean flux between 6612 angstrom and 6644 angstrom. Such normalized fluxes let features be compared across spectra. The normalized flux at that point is 0.93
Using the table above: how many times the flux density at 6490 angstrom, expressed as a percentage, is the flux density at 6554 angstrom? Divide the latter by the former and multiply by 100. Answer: 100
